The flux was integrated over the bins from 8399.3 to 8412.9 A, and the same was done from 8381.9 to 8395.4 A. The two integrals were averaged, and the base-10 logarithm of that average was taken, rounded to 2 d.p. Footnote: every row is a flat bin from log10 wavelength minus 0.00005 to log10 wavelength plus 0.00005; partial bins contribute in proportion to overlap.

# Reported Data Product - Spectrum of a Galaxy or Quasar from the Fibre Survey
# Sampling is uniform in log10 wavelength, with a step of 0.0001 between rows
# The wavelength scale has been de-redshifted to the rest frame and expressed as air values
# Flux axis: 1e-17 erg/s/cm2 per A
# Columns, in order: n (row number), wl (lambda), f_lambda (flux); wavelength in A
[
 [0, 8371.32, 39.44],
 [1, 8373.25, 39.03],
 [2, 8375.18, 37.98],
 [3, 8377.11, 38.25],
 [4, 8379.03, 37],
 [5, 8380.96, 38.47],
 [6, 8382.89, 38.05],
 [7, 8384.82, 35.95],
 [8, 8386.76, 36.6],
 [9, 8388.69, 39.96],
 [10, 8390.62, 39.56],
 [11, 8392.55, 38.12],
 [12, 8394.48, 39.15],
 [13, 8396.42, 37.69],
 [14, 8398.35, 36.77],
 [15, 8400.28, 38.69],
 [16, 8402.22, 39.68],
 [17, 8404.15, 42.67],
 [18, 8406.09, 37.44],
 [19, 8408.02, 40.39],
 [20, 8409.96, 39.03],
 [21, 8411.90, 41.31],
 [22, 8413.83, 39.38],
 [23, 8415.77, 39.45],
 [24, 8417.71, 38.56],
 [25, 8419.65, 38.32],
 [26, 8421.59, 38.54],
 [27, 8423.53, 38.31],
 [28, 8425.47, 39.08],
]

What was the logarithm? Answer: 2.72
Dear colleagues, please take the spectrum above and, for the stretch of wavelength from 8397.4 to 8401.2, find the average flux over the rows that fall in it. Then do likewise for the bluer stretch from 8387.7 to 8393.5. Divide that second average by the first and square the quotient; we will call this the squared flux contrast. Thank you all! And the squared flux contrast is 1.08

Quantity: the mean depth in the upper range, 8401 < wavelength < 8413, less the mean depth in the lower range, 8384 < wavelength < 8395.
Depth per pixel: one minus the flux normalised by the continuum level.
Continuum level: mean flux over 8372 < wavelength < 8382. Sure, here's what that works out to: -0.05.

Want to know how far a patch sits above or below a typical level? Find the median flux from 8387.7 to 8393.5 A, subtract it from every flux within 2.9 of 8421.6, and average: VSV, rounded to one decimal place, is -1.2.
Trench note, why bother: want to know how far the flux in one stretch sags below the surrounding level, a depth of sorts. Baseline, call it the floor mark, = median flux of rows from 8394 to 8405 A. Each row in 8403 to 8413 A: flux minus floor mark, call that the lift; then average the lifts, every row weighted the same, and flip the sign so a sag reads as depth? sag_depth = -1.2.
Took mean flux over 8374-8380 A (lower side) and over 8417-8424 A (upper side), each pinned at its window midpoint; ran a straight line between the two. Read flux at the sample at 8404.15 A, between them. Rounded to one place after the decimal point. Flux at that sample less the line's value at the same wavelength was 4.5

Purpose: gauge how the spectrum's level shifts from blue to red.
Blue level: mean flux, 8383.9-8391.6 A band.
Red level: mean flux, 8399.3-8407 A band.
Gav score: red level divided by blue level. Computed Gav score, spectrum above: 1.04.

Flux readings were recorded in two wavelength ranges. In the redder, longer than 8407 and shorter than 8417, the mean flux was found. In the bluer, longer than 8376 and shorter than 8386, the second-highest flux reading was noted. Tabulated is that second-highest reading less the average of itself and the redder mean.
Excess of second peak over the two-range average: -0.8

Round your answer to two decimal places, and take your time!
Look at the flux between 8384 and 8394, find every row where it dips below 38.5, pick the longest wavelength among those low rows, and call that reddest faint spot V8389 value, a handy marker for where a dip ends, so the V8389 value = 8392.55 A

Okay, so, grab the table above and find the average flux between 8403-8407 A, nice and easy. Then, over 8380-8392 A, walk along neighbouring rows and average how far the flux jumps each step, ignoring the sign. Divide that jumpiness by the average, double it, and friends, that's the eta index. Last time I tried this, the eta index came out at 0.069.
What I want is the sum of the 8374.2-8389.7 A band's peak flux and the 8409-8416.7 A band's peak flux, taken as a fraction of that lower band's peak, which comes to 2.03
